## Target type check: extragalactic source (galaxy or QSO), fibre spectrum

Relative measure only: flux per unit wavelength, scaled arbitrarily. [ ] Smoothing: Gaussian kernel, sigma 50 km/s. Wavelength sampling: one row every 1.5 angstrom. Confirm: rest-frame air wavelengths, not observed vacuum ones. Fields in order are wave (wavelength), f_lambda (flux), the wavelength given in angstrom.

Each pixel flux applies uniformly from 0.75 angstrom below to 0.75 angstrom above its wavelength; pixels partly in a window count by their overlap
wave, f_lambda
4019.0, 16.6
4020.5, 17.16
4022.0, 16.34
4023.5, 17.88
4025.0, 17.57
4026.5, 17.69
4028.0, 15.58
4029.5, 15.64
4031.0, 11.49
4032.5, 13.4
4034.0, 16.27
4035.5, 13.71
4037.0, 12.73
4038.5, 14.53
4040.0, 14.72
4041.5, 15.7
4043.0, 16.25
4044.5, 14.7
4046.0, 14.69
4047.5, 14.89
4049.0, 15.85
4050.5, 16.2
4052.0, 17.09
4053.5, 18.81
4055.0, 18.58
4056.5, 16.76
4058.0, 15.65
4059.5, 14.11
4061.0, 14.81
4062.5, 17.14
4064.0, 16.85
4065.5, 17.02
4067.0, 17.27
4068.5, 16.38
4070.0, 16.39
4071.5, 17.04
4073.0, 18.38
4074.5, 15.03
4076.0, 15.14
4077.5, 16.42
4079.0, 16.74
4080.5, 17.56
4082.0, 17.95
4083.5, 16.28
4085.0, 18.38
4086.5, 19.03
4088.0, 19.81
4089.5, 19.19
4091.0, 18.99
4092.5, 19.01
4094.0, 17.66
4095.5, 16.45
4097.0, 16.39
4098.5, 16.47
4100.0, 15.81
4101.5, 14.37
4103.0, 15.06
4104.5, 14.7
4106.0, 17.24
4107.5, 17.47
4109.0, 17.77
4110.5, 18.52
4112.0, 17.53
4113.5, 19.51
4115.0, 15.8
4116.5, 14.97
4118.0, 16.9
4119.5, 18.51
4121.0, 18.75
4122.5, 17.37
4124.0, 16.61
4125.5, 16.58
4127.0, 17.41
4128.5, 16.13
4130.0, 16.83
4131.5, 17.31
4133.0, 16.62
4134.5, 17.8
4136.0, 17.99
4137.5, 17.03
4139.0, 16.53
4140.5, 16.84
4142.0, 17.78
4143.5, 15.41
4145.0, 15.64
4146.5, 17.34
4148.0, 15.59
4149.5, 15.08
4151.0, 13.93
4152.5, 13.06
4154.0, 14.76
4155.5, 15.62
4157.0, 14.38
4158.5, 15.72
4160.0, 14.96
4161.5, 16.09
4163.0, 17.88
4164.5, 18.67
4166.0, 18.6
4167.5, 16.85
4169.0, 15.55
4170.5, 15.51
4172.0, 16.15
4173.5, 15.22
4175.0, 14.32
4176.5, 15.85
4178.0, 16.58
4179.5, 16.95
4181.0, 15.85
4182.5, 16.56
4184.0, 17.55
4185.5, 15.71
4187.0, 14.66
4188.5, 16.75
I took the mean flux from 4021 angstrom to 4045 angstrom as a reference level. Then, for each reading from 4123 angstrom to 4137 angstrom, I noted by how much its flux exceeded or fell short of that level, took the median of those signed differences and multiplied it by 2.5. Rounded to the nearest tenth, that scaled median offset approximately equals 3.9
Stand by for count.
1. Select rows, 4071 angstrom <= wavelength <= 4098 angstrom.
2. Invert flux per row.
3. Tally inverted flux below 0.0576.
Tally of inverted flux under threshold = 10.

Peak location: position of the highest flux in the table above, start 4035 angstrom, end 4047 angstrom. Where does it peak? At 4043.0 angstrom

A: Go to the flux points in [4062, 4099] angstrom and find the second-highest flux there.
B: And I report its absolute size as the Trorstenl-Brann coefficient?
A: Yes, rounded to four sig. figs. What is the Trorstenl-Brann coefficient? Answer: 19.19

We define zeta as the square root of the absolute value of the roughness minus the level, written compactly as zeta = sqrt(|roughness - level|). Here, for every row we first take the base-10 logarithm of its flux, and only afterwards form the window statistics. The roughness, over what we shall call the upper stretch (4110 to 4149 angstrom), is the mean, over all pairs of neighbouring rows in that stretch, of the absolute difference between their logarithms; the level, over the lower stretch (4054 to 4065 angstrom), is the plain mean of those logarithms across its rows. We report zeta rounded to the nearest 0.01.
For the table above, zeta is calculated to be 1.09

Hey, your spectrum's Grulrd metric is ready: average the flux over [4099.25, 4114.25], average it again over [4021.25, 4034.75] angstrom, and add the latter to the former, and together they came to 32.6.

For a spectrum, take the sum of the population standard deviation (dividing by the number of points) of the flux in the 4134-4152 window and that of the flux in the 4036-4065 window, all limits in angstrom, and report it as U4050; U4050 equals 2.71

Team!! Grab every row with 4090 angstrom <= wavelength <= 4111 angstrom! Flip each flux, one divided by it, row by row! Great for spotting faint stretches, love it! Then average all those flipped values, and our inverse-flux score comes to 0.060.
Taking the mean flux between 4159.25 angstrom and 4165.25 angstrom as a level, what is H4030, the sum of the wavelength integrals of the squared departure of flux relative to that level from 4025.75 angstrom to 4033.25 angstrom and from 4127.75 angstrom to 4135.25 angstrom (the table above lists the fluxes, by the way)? 71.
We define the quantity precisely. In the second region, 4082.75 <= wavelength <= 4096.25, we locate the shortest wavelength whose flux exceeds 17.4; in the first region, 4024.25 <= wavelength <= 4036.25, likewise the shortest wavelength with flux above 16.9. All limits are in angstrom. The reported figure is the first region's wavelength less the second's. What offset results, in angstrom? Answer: -60.0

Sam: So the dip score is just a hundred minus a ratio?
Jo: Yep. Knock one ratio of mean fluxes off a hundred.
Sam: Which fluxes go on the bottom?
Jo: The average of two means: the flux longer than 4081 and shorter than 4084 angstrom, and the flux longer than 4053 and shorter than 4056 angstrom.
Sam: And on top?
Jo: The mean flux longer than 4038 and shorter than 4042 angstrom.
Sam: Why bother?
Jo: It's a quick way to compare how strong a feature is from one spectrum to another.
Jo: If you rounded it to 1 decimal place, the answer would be 99.2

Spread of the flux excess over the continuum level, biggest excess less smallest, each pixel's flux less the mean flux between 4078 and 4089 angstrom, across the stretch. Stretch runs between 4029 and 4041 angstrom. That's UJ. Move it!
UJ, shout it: 4.8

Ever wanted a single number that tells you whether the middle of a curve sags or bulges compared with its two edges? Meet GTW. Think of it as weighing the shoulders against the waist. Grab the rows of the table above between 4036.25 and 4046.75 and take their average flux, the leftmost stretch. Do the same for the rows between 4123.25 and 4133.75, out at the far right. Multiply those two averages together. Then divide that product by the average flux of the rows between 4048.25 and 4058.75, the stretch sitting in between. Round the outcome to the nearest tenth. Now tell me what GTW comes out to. 14.6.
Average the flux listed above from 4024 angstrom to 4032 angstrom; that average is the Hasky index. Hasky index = 15.6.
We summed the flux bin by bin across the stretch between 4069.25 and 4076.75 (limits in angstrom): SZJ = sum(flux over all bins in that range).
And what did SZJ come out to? 82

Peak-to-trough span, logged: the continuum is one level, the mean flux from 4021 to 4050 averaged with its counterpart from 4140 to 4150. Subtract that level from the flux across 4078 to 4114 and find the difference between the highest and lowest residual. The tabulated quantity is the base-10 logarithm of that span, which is 0.74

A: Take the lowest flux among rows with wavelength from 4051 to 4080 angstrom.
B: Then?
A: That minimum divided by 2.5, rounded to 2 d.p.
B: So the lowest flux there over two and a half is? 5.64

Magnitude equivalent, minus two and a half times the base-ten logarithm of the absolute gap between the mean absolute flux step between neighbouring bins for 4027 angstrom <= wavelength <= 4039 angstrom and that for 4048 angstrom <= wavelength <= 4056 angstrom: -0.2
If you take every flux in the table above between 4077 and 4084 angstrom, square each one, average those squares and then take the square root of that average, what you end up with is 17.0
